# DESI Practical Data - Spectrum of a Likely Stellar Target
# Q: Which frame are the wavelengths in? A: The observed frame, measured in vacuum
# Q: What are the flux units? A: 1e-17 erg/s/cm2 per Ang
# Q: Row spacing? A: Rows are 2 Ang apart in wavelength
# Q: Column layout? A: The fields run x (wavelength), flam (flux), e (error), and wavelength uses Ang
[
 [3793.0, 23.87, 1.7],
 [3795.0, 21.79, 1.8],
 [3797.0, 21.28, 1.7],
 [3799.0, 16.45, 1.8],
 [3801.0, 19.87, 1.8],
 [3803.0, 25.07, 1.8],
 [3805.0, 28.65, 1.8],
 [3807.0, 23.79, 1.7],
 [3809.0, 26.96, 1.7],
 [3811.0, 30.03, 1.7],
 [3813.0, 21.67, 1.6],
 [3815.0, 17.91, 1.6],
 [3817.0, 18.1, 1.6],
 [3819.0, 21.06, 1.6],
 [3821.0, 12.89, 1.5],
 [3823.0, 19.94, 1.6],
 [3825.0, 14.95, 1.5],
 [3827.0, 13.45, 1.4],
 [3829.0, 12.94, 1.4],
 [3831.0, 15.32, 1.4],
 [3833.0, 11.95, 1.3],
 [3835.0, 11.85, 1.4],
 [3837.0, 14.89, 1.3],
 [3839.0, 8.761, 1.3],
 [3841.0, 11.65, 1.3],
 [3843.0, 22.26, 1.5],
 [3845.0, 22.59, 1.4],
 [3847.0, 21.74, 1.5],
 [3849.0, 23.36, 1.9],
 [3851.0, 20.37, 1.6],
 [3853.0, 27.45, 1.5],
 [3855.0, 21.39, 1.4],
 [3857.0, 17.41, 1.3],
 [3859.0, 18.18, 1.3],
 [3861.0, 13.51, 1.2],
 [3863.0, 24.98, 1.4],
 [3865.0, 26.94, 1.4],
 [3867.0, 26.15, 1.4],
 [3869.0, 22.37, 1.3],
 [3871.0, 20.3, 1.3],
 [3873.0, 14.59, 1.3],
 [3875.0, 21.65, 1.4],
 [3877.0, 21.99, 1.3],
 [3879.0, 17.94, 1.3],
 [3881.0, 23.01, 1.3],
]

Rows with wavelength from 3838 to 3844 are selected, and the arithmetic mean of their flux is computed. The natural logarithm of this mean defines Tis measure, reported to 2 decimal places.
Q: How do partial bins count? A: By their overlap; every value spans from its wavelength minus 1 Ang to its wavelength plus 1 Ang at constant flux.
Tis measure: 2.65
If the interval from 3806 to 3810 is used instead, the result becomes 3.23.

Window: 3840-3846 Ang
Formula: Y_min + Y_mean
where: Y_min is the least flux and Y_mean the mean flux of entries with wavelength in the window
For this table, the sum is 30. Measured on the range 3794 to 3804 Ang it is 37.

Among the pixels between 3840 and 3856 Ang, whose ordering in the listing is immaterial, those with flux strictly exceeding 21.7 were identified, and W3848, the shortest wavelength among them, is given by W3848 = 3843.0 Ang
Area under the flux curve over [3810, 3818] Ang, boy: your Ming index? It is 175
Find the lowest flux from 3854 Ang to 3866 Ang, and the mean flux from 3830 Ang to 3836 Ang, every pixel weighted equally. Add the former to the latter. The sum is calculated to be 27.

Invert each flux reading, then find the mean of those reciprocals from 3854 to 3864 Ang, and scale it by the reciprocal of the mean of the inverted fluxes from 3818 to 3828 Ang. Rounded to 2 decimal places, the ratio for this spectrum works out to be 0.86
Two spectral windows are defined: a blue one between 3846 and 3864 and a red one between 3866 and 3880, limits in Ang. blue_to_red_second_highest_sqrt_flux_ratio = 1.06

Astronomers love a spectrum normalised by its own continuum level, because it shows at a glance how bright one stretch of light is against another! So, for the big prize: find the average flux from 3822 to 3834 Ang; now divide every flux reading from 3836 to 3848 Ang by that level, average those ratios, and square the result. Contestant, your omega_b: 1.3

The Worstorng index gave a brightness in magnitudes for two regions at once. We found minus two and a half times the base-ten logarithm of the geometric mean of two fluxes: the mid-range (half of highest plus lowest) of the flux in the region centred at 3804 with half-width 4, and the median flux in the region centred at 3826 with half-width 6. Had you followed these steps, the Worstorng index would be -3.17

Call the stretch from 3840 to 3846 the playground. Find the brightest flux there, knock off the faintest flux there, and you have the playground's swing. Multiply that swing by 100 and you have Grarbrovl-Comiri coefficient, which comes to 1094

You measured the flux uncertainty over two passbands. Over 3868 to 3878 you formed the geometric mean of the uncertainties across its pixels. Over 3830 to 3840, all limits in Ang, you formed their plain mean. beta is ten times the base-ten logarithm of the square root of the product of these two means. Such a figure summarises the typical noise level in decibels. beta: 1.24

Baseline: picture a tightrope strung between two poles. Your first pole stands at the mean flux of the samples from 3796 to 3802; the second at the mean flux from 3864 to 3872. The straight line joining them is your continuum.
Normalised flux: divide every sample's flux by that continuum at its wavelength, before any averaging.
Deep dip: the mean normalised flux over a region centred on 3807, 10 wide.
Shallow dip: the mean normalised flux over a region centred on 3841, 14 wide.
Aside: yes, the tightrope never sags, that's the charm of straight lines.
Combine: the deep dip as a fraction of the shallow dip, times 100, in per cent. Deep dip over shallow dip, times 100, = 186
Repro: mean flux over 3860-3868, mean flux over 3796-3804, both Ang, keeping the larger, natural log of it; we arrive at 3.13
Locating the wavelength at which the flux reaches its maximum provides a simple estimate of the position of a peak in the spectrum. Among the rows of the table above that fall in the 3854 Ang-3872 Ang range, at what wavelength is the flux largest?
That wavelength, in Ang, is 3865.0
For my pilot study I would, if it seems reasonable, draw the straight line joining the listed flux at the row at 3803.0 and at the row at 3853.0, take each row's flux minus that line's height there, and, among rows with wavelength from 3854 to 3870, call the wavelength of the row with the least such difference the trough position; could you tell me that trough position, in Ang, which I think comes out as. 3861.0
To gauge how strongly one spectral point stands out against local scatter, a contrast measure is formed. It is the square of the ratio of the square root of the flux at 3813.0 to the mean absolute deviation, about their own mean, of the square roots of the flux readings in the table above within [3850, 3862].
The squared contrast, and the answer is 152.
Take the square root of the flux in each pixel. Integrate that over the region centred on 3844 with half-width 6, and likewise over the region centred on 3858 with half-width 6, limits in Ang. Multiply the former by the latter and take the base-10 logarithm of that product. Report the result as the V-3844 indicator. 3.44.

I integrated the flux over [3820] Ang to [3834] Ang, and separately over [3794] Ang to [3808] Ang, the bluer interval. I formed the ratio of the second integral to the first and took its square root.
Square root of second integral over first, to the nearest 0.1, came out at 1.2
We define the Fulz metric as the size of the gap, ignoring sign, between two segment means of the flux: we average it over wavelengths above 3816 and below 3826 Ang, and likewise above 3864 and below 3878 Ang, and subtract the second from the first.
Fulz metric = 4.6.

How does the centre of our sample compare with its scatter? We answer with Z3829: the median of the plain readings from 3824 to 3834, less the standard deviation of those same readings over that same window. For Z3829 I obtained 12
